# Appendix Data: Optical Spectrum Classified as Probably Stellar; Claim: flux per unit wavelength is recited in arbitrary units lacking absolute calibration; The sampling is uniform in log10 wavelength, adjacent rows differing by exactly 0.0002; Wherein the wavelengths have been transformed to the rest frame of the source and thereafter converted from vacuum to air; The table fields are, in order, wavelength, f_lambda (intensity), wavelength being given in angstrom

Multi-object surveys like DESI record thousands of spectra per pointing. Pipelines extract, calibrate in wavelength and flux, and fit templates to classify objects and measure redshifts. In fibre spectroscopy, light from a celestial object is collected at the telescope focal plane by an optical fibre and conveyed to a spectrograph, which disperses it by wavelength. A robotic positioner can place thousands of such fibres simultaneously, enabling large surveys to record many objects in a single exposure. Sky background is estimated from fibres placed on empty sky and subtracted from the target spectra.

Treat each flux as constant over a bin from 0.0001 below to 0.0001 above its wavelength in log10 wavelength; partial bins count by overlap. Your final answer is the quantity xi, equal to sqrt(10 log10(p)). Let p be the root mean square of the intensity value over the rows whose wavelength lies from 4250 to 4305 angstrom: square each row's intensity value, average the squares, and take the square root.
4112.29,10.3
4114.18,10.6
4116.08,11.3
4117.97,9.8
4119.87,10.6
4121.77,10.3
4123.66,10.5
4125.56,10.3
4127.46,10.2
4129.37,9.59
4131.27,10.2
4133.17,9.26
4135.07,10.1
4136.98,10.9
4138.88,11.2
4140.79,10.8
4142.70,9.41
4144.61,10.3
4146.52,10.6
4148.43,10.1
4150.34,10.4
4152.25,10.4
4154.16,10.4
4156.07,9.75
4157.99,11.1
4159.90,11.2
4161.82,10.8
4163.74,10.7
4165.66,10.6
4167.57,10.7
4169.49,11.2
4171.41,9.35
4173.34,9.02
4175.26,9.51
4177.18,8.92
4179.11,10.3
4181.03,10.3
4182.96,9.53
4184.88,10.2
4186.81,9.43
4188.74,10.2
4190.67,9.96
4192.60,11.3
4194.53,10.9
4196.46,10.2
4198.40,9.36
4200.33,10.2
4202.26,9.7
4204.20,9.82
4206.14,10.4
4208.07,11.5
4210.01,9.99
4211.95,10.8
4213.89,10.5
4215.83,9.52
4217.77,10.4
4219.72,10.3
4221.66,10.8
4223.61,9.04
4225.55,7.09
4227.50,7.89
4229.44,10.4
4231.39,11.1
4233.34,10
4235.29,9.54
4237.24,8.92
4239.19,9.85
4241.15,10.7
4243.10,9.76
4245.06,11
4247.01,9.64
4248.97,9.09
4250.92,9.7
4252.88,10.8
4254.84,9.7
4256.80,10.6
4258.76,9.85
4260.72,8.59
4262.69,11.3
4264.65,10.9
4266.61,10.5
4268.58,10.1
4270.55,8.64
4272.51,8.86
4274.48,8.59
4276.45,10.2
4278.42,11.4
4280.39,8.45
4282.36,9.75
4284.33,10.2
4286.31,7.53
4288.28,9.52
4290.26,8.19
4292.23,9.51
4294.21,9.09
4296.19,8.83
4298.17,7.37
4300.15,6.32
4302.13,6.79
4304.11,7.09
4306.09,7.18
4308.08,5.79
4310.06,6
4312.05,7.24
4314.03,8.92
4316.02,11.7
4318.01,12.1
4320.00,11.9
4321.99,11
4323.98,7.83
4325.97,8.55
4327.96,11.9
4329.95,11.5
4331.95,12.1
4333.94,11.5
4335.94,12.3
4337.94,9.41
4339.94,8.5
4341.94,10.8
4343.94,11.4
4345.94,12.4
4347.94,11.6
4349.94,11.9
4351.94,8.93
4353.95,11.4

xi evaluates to 3.11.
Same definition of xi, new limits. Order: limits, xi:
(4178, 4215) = 3.18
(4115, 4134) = 3.18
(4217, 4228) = 3.12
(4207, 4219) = 3.19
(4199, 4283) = 3.16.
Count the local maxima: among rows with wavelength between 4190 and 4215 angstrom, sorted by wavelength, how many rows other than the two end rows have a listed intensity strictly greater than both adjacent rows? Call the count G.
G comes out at 4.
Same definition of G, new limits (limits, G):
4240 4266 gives 4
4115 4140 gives 3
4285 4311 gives 3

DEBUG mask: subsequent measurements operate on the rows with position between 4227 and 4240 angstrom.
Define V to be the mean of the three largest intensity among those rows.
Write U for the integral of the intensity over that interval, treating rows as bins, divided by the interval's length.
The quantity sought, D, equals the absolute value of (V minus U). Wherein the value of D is 0.8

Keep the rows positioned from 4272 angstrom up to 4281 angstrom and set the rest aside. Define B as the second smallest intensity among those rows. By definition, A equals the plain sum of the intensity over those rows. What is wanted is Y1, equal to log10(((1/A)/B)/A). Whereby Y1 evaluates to -4.29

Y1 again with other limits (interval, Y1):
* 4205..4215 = -4.47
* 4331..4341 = -4.44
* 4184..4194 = -4.41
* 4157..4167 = -4.50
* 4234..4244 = -4.36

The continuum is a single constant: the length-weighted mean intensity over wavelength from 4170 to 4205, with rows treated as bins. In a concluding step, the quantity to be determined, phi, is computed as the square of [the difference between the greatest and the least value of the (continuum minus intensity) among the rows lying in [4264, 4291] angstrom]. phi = 15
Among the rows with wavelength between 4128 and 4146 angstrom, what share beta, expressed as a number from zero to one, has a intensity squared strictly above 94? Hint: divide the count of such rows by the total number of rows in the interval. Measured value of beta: 0.67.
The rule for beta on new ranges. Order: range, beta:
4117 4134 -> 0.78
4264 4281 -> 0.56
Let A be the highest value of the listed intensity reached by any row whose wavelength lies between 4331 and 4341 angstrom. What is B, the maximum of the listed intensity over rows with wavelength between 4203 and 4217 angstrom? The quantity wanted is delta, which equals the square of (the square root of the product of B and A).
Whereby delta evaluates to 141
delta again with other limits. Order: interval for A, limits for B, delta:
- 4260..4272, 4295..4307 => 100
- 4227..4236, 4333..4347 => 138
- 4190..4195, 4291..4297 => 107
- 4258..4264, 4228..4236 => 125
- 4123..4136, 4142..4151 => 111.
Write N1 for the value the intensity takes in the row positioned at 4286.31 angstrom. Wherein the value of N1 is 7.53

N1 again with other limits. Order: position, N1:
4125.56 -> 10.3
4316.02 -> 11.7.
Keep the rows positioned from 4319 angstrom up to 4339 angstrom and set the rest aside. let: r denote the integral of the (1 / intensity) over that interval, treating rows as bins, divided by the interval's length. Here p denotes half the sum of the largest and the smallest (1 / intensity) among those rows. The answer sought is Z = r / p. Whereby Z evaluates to 0.91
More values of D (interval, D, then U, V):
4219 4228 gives 1.0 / 9.0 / 10.0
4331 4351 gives 1.1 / 11.2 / 12.3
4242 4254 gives 0.5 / 10.0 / 10.5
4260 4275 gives 1.2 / 9.7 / 10.9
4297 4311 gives 0.5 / 6.7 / 7.2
